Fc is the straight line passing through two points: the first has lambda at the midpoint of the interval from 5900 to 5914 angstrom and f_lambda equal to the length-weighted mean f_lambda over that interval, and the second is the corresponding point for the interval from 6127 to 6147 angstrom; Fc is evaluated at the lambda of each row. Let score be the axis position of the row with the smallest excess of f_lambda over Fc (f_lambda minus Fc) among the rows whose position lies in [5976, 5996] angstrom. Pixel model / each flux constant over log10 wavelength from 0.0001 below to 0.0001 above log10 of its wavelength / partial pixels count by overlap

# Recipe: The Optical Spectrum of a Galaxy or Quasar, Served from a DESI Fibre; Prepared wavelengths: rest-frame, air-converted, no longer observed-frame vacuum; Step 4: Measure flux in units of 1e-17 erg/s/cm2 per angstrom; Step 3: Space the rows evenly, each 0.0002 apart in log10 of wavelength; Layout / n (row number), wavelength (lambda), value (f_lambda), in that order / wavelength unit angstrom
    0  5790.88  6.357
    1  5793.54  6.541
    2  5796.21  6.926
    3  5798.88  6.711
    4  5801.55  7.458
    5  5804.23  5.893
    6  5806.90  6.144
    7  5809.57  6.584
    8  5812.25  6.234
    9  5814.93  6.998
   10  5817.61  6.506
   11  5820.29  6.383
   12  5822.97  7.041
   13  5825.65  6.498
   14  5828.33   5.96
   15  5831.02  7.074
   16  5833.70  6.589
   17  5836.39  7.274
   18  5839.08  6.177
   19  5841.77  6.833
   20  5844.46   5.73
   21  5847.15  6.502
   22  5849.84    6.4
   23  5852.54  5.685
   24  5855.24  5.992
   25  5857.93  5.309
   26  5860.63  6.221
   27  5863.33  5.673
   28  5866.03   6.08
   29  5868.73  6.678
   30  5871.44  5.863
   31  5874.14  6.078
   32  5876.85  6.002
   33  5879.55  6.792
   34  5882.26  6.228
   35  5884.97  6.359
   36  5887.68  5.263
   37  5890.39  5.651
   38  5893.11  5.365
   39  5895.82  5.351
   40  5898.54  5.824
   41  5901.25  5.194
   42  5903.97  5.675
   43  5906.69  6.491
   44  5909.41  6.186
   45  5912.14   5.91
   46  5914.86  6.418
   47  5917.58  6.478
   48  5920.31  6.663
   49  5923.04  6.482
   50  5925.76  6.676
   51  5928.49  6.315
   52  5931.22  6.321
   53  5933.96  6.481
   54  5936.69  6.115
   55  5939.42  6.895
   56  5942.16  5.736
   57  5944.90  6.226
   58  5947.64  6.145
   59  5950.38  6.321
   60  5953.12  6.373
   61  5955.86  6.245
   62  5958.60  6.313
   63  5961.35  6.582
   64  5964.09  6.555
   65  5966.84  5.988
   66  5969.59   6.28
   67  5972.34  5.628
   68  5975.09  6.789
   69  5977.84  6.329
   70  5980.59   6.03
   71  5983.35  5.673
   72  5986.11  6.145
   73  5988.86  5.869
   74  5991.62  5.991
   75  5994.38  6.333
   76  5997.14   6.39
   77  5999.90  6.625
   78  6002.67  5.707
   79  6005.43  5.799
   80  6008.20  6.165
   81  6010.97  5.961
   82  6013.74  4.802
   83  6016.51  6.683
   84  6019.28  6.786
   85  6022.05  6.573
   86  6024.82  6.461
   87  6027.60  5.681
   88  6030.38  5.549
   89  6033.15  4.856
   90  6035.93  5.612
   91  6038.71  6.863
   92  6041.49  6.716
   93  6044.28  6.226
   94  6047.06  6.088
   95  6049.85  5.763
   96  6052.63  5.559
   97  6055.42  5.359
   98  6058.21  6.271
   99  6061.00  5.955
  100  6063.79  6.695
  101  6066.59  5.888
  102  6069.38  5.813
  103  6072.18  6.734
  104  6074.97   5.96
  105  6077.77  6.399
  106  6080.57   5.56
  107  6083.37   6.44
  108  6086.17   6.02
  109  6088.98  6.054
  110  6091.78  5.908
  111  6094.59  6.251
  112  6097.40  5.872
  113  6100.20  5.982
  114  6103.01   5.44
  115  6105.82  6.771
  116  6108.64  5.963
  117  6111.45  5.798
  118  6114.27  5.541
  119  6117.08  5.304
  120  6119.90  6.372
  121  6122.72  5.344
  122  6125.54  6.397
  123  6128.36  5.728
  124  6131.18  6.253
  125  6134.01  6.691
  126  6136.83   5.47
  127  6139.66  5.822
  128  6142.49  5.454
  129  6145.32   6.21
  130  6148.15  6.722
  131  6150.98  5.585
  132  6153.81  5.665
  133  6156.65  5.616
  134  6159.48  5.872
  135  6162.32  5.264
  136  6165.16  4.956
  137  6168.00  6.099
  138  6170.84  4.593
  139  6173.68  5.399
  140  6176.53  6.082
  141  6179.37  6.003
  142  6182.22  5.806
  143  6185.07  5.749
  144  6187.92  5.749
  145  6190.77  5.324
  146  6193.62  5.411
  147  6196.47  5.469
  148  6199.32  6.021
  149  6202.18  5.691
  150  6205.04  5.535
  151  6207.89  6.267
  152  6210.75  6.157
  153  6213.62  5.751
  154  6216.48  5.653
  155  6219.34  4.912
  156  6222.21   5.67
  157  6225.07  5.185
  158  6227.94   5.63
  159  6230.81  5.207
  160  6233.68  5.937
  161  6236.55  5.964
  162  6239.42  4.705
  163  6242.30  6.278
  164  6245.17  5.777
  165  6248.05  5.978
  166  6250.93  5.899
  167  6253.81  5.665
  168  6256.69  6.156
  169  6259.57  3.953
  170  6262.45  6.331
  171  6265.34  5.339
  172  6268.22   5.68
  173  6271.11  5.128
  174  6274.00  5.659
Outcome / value 5983.35 angstrom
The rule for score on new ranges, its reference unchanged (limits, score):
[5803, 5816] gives 5804.23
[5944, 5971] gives 5966.84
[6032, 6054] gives 6033.15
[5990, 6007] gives 6002.67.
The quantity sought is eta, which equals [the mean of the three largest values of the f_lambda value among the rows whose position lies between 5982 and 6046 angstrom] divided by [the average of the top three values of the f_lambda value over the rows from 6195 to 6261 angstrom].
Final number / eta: 1.09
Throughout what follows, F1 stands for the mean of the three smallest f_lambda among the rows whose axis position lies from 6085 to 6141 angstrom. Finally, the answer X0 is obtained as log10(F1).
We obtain 0.729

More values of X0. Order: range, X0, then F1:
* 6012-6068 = 0.699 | 5.0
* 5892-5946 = 0.725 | 5.3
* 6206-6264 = 0.655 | 4.5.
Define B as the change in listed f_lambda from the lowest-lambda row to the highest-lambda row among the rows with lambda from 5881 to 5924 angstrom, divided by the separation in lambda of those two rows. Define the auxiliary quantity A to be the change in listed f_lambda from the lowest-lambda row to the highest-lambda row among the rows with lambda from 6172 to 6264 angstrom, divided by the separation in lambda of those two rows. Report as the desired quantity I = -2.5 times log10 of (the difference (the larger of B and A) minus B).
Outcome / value 5.9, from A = 0.010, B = 0.006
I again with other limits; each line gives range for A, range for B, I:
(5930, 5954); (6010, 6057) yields 4.5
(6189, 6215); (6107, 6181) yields 4.4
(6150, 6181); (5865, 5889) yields 3.2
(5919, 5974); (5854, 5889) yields 6.5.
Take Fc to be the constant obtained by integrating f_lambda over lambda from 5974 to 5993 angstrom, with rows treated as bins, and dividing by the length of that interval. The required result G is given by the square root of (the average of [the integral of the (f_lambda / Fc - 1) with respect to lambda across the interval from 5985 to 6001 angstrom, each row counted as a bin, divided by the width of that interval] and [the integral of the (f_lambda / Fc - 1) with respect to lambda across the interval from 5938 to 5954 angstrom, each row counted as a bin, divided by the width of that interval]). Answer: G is 0.15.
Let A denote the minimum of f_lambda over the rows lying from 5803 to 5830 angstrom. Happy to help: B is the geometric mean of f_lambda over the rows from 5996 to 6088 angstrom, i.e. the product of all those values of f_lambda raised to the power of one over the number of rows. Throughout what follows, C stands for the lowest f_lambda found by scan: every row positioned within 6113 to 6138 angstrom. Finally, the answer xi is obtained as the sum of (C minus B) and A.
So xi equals 5.16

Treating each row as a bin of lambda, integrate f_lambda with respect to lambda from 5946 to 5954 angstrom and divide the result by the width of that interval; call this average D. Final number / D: 6.27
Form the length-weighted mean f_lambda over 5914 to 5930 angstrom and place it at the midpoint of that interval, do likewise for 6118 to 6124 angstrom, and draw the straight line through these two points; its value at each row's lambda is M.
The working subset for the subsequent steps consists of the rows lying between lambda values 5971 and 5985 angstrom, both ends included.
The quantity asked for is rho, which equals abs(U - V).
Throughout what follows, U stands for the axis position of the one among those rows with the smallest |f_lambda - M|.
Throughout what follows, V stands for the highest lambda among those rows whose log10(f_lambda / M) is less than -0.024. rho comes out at 5.5 angstrom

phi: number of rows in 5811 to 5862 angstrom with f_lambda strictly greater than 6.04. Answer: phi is 14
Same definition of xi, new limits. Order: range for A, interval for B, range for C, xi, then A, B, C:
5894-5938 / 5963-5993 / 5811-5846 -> 4.82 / 5.194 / 6.11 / 5.73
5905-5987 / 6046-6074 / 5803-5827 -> 5.52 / 5.628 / 6.00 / 5.893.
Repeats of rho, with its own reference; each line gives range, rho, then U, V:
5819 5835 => 5.4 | 5822.97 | 5828.33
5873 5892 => 10.8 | 5879.55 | 5890.39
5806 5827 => 5.4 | 5814.93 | 5820.29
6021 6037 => 11.1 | 6024.82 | 6035.93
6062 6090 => 5.6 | 6074.97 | 6080.57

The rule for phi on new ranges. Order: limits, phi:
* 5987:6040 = 9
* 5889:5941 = 12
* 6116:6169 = 7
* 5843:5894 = 9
